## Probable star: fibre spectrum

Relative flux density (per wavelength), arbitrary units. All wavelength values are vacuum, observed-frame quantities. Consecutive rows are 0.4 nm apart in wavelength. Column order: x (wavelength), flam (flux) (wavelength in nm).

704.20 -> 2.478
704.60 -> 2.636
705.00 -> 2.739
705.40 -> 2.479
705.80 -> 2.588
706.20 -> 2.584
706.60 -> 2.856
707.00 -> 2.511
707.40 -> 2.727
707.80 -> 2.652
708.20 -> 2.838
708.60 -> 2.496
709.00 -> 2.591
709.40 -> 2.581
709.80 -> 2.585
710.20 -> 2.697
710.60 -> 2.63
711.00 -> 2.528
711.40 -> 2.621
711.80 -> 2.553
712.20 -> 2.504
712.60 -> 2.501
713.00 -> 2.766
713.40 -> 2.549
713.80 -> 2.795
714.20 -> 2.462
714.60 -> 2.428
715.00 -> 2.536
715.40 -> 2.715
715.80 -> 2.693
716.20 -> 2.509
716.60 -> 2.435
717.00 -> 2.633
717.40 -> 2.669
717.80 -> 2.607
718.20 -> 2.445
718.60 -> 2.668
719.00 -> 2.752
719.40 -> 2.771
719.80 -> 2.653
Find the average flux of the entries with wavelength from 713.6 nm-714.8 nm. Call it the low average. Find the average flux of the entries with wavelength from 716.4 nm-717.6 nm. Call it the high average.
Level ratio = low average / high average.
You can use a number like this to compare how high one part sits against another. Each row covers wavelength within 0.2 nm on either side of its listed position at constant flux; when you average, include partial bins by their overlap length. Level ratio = 0.993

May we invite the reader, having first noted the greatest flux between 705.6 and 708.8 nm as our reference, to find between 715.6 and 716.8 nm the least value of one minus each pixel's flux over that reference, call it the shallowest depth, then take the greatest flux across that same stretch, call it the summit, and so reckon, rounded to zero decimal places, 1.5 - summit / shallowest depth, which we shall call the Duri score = -46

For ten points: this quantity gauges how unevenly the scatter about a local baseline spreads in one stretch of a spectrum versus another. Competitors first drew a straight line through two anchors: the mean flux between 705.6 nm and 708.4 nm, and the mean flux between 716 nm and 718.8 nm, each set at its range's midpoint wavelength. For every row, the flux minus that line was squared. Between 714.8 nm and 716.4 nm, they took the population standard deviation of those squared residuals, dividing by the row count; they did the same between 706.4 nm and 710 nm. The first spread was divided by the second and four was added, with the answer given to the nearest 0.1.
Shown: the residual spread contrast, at 4.4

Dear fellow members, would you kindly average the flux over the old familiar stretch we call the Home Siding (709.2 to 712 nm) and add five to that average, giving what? 7.60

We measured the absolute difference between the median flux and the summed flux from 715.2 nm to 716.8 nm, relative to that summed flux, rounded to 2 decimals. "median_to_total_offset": 0.75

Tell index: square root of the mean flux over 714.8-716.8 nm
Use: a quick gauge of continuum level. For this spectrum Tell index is 1.61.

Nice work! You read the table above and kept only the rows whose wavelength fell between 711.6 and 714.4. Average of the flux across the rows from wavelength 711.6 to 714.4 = 2.59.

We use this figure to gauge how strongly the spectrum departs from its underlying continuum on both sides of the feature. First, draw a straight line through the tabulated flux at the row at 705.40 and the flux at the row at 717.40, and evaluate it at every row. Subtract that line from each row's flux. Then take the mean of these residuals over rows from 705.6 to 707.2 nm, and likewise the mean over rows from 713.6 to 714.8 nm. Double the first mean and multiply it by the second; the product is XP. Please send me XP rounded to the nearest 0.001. -0.016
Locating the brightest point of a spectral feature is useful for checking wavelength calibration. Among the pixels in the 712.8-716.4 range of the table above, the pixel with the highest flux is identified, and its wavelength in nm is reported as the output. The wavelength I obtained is 713.80 nm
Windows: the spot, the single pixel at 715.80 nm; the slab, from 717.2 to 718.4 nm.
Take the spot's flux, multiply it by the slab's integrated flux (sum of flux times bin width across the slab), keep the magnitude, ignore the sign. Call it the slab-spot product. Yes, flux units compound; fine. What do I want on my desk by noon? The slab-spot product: 8.32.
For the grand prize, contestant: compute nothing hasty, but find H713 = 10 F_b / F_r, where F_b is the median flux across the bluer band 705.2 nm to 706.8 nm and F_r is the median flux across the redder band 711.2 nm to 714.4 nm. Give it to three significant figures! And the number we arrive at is 10.1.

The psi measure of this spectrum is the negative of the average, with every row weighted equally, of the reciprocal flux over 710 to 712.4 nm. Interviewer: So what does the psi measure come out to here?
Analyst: -0.387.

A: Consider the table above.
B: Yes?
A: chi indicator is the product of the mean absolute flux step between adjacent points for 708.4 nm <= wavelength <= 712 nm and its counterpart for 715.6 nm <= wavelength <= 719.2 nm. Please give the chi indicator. 0.009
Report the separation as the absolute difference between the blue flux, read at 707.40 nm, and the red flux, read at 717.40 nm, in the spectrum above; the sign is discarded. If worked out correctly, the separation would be 0.058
